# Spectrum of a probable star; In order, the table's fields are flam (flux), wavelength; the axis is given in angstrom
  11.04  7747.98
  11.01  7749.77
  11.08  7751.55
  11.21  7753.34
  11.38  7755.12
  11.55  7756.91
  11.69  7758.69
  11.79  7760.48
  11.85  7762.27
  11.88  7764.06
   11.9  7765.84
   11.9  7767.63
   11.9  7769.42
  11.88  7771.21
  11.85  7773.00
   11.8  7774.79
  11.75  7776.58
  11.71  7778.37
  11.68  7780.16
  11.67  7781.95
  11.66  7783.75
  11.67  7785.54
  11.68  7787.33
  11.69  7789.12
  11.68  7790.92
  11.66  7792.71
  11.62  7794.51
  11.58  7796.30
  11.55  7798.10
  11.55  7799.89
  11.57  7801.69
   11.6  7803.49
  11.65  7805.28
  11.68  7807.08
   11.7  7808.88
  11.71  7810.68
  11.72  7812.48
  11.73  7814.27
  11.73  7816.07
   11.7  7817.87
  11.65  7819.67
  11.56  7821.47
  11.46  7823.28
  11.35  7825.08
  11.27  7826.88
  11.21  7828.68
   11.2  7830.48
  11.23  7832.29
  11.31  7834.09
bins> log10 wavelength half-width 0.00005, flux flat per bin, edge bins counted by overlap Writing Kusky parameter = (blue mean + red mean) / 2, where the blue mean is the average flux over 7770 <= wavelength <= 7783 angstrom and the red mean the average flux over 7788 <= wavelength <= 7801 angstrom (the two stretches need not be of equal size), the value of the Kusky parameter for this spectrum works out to 11.69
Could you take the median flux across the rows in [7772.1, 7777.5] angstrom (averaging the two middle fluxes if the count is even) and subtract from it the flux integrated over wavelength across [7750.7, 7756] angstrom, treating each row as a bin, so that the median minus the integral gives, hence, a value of -48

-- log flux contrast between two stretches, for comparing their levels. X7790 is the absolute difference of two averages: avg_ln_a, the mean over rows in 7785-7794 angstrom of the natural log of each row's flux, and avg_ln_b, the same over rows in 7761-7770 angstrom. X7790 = 0.018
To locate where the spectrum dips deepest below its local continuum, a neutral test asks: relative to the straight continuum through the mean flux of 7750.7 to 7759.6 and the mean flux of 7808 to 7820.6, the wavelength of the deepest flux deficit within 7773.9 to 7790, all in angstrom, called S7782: 7783.75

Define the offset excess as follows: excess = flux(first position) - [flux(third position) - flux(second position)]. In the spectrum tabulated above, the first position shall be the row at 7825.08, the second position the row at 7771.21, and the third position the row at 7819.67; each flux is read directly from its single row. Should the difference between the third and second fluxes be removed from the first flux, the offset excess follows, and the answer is 11.6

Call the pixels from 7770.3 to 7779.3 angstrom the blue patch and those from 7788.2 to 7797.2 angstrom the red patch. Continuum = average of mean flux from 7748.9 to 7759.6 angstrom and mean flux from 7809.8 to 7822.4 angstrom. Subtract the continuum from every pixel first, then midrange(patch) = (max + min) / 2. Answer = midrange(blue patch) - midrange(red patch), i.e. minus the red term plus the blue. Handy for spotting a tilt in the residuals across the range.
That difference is 0.16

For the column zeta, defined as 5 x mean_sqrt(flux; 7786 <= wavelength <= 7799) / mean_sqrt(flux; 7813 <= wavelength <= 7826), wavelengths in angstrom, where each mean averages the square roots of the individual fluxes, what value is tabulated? 5.01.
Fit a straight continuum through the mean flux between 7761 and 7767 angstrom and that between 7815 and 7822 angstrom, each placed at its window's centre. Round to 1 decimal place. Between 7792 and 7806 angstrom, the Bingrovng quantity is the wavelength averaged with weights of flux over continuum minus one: 7798.7 angstrom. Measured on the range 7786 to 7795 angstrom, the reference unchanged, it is 7791.2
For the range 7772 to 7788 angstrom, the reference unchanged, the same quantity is 7782.0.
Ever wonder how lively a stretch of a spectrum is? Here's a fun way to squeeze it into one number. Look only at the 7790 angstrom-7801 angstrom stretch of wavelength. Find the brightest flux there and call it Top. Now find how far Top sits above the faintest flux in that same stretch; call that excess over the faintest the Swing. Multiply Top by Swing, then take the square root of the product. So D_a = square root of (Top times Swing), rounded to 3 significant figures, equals 1.23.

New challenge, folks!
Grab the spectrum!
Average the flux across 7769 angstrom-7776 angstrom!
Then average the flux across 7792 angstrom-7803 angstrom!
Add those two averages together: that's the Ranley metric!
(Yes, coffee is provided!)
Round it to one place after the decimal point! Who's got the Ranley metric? 23.4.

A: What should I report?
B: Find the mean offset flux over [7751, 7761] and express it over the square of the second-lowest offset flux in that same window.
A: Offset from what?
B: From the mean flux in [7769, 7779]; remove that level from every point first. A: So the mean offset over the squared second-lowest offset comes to -1.0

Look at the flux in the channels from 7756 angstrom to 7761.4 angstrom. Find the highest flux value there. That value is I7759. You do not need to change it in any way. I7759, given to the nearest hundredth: 11.79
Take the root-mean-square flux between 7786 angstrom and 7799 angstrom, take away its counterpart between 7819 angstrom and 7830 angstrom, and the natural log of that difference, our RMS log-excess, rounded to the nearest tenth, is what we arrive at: -1.5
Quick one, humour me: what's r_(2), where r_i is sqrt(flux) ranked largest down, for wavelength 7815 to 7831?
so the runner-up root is 3.421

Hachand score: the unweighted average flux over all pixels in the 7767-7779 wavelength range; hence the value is 11.8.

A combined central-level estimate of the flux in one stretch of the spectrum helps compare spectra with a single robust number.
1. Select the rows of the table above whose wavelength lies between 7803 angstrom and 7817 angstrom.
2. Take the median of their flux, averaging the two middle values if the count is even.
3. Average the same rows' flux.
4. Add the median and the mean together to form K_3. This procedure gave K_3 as 23.4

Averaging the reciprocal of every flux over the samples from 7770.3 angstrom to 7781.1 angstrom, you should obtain 0.0849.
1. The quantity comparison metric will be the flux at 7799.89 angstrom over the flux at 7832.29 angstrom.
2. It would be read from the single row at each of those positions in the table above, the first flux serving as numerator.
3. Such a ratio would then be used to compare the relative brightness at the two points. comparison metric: 1.03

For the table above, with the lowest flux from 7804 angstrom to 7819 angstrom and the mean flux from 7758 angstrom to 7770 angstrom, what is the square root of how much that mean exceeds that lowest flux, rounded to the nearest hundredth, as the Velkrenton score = 0.44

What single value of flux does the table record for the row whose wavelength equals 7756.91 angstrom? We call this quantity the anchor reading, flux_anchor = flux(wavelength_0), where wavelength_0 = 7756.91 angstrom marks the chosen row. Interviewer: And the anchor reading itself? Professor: 11.55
